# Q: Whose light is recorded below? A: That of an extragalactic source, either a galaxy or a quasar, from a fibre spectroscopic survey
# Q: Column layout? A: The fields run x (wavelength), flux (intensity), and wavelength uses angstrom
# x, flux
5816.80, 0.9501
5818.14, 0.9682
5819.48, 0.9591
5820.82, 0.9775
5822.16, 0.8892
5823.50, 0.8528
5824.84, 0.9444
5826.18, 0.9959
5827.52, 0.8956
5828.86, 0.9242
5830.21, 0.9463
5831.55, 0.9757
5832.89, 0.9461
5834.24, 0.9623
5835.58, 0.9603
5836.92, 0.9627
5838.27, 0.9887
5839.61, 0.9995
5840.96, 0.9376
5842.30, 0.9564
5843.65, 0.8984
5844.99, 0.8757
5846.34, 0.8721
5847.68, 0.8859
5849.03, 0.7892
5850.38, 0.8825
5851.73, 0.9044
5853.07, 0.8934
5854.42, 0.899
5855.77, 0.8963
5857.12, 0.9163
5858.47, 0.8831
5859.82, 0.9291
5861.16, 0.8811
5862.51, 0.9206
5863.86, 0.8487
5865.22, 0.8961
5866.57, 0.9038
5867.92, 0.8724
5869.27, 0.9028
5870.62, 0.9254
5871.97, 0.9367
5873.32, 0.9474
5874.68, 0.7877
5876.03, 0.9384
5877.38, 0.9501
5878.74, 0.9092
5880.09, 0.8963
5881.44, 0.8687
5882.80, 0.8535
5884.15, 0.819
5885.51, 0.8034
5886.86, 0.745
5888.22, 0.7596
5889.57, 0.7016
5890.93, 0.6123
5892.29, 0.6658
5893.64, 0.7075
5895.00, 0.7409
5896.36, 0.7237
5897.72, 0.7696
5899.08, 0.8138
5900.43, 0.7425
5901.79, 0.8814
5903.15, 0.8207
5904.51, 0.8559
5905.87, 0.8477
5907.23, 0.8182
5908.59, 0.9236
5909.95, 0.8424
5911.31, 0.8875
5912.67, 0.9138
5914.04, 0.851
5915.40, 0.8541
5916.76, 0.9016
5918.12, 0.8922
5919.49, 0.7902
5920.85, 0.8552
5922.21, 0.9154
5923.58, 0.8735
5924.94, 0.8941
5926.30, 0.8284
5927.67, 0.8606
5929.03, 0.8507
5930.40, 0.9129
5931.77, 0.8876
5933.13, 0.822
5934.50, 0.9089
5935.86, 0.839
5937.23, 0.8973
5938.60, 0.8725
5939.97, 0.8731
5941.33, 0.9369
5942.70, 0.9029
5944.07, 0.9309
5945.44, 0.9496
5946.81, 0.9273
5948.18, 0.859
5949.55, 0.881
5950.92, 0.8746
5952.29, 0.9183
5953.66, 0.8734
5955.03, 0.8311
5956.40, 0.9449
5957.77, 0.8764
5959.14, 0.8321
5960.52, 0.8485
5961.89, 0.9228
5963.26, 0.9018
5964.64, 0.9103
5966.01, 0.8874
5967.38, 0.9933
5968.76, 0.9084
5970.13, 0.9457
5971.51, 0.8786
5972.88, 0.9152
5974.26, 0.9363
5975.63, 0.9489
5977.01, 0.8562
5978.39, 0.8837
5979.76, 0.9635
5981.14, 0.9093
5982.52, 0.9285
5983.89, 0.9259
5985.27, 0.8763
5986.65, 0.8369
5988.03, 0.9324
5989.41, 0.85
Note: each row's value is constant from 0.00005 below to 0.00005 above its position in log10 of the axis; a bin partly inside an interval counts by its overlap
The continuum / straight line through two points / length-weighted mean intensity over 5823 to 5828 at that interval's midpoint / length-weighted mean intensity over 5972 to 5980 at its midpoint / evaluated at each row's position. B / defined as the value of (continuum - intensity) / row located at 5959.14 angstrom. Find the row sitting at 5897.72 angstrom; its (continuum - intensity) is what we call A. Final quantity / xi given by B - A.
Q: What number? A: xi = -0.07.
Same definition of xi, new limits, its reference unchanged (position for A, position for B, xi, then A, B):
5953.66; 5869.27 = -0.02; 0.04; 0.02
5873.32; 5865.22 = 0.05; -0.02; 0.03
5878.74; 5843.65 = 0.01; 0.01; 0.03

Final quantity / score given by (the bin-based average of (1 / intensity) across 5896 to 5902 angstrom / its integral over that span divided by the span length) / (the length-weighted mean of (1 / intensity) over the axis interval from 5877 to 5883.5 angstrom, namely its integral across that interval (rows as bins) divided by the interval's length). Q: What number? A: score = 1.15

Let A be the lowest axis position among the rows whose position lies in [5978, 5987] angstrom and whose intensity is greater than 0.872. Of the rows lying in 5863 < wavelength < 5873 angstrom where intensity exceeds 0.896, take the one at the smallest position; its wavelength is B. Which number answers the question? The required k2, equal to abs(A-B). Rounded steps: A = 5978.39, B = 5865.22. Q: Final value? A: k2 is 113.2 angstrom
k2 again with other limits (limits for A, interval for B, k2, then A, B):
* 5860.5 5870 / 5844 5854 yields 9.4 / 5861.16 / 5851.73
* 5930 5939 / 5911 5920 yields 17.7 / 5930.40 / 5912.67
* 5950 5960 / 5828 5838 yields 122.1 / 5950.92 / 5828.86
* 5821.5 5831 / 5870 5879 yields 48.5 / 5822.16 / 5870.62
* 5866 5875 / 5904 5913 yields 42.0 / 5866.57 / 5908.59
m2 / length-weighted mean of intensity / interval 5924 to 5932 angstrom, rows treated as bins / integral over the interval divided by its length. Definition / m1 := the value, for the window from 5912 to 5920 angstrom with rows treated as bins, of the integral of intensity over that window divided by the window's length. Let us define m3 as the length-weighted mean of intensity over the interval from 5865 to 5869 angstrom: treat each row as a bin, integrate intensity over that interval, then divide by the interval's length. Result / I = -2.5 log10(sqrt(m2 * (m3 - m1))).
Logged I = 2.1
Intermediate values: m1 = 0.868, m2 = 0.871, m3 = 0.892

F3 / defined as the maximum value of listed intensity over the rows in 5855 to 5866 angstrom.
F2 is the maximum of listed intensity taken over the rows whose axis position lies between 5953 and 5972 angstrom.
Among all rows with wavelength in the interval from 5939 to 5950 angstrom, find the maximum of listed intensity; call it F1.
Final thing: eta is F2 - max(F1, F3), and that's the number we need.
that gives 0.044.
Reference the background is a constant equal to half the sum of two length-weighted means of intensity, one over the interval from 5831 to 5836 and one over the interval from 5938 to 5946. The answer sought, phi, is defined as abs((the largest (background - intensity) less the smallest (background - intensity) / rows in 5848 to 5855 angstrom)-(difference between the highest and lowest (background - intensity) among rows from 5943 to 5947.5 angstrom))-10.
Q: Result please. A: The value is -9.91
